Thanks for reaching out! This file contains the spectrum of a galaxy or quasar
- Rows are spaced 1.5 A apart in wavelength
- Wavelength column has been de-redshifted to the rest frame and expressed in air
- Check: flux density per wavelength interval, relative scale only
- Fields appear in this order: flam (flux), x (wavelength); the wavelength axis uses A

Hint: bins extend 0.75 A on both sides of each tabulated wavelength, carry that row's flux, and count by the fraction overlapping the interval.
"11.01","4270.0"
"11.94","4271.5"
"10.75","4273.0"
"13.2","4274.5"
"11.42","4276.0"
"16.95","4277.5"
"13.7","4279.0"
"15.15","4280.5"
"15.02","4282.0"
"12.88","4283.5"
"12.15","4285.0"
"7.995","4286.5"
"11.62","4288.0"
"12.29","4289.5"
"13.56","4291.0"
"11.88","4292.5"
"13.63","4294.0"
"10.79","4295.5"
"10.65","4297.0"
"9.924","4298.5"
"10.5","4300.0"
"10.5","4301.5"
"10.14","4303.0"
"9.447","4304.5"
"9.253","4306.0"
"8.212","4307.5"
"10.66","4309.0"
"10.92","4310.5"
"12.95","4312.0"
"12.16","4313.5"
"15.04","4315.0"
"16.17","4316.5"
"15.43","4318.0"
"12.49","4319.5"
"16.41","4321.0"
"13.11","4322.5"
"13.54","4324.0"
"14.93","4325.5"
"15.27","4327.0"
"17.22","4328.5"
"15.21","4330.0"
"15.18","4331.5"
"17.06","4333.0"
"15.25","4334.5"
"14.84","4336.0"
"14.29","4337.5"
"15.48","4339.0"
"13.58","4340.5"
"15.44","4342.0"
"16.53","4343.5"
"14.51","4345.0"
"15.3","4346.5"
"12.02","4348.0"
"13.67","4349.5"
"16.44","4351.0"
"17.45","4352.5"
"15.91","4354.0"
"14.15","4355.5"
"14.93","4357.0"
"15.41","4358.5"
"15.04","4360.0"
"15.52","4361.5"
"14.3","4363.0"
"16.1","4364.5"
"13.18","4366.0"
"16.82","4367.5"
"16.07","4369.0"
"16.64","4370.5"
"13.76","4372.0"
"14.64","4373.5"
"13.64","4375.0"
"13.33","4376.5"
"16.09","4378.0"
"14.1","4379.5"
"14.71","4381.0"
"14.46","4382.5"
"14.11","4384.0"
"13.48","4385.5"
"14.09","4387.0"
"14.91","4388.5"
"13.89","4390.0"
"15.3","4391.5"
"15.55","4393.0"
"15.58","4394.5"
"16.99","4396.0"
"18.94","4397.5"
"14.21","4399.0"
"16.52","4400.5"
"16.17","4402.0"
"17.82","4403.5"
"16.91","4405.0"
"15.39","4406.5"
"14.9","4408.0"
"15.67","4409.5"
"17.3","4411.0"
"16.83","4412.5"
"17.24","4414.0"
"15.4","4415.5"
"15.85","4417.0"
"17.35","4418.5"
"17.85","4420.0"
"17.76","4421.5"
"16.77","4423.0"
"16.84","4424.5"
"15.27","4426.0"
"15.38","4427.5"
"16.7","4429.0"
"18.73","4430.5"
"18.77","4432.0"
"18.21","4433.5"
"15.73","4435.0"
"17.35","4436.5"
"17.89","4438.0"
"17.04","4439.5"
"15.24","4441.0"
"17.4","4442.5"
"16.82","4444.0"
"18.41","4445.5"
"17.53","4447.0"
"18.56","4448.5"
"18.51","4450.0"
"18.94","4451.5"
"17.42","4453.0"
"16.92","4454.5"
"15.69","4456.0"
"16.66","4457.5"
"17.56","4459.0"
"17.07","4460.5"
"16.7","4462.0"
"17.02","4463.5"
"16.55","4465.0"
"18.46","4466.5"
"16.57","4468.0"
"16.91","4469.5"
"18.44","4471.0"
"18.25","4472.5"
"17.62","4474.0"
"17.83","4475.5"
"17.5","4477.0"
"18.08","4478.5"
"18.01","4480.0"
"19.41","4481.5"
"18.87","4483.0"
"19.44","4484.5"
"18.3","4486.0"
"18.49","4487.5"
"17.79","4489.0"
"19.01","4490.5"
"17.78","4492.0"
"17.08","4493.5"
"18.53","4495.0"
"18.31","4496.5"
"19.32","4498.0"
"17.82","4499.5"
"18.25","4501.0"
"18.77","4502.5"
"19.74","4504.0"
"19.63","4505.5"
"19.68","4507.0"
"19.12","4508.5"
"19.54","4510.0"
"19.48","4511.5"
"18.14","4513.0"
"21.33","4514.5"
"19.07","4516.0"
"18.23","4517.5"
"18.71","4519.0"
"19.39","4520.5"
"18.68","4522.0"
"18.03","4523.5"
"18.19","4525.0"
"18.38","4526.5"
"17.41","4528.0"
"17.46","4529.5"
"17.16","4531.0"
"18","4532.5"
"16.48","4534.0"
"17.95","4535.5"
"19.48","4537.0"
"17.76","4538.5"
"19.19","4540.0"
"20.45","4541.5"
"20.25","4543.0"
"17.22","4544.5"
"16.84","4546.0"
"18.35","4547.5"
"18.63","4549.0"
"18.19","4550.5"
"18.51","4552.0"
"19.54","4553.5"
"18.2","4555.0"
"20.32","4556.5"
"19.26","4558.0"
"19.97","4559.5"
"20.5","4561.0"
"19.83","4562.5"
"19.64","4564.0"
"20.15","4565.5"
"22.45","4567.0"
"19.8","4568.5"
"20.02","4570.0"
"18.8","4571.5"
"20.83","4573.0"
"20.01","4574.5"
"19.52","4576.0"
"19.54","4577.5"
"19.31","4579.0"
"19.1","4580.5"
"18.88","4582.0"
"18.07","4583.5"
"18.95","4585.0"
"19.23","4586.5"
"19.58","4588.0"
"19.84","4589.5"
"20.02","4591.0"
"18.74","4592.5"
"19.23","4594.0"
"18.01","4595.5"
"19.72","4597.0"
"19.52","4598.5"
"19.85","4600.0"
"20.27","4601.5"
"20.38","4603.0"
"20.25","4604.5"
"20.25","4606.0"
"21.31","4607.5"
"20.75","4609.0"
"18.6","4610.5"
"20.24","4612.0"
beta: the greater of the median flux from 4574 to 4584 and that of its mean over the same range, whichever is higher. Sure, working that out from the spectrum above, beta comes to 19.3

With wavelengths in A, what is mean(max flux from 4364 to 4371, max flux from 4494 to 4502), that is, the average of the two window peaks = 18.1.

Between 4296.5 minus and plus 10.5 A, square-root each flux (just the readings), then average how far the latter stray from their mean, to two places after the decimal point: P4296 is 0.18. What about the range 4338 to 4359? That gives 0.14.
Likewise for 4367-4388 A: 0.12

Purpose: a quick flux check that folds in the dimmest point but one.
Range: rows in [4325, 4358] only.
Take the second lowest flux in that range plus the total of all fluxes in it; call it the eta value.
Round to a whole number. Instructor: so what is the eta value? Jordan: 348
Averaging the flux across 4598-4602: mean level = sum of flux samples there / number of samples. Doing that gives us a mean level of 19.9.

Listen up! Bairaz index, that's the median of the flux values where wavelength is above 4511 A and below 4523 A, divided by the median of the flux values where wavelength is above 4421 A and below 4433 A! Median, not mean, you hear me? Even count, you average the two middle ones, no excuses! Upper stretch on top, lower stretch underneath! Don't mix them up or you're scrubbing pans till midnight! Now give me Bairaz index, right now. 1.12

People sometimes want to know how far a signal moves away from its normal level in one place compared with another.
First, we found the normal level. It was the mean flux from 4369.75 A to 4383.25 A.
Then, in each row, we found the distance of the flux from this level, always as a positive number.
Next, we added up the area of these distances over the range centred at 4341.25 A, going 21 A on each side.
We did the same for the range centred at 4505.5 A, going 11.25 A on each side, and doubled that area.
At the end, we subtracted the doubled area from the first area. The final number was -157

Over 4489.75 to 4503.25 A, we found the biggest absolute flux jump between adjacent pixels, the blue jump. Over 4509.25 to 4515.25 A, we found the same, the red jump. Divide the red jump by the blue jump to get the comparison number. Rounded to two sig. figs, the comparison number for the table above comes 2.1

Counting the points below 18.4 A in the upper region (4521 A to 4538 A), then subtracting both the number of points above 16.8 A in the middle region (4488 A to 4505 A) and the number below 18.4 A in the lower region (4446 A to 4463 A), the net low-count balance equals -10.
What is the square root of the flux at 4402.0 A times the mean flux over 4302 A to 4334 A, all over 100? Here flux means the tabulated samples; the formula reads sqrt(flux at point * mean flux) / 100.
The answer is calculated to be 0.147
